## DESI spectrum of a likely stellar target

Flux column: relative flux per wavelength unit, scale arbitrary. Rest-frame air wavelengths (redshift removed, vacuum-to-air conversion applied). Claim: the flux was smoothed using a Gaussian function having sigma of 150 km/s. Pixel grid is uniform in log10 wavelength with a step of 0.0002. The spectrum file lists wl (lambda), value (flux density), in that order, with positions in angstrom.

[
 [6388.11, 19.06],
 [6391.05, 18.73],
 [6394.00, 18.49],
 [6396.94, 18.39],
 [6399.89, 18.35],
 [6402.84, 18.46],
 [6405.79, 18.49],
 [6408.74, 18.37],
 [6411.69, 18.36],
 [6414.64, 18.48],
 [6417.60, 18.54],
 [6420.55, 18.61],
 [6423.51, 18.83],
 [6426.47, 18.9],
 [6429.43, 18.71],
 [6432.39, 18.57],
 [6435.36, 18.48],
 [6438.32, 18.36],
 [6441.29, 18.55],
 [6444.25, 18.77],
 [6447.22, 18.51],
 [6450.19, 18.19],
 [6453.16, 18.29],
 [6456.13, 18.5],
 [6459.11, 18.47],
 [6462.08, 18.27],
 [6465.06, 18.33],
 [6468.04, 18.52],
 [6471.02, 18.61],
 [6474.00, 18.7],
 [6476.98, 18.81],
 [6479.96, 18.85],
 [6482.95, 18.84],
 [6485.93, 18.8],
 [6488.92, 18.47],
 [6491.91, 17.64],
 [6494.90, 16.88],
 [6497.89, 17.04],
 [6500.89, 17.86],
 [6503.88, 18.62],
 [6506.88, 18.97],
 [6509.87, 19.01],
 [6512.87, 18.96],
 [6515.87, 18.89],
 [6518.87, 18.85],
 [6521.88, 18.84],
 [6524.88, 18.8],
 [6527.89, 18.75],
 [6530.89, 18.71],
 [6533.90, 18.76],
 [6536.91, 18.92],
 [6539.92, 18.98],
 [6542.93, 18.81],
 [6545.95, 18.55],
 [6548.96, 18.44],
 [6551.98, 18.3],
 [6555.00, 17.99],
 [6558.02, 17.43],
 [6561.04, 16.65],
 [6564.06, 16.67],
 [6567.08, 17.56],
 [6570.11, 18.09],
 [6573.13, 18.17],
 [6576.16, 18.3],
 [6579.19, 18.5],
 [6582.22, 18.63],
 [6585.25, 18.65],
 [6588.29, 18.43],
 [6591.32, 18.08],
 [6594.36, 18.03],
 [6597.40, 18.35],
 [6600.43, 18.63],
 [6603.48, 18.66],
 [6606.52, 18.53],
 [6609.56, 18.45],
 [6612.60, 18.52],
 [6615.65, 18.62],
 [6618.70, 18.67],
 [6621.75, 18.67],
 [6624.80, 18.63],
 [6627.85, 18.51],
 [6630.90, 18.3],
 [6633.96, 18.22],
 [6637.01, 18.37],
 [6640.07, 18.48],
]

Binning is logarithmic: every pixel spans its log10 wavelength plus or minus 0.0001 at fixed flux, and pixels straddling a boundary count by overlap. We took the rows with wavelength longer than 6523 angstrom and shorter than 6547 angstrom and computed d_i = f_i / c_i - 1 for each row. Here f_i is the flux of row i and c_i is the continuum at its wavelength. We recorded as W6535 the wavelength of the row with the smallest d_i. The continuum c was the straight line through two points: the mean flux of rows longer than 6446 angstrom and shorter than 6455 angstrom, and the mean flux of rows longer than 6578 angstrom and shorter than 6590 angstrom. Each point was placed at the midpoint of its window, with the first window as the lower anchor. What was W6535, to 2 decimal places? 6545.95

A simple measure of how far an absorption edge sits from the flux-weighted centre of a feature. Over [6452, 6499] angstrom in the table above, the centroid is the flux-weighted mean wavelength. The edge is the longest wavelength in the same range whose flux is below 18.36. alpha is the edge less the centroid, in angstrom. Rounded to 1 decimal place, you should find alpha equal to 22.6 angstrom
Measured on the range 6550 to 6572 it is 9.1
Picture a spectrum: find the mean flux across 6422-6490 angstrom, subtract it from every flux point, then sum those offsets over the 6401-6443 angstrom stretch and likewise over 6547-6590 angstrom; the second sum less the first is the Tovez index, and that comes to -8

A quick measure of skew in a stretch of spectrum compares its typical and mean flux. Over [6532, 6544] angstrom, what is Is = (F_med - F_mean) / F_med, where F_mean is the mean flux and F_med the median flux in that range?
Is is -0.0001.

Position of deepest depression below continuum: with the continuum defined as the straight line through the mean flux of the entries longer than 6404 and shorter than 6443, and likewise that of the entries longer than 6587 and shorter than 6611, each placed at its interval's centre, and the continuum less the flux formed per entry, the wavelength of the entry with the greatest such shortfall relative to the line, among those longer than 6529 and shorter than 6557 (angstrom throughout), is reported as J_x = 6555.00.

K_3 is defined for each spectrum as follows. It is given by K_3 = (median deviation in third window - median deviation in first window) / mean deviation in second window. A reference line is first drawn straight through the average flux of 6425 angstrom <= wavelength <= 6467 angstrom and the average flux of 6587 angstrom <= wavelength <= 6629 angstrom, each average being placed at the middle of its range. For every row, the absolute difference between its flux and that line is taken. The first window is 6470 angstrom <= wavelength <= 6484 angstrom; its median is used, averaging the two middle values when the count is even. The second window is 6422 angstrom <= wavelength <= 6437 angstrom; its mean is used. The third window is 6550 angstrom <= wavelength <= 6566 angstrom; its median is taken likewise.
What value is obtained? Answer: 3.5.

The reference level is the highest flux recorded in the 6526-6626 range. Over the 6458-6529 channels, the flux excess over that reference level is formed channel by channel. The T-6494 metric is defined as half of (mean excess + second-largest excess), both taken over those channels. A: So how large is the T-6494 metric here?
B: -0.25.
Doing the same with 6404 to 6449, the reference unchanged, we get -0.28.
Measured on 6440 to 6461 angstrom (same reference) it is -0.47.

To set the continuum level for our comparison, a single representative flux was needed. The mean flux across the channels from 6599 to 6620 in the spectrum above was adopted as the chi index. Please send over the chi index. 18.58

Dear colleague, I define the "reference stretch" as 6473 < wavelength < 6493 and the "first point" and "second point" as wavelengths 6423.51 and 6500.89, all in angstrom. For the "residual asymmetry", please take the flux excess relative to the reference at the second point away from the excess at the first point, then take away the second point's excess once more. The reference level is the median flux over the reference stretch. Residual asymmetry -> 1.9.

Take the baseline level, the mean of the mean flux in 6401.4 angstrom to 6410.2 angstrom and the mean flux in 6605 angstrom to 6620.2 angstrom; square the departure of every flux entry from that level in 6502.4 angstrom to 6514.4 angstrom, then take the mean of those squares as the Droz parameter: 0.18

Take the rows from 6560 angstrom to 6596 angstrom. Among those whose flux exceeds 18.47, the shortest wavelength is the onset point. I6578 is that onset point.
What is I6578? 6579.19 angstrom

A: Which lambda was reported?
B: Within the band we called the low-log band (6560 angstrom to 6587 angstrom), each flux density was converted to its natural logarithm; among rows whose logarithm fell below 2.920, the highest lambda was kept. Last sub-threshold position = 6579.19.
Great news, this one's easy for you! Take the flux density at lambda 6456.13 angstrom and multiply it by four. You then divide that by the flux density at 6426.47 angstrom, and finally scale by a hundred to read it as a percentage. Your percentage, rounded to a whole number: 392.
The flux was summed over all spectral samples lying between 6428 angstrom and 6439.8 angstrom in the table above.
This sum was 74.1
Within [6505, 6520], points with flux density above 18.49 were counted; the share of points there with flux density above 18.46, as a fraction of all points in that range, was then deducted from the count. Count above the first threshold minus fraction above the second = 4.0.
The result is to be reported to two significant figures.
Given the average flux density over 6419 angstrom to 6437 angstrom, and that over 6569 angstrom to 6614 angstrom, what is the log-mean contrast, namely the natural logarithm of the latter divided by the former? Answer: -0.015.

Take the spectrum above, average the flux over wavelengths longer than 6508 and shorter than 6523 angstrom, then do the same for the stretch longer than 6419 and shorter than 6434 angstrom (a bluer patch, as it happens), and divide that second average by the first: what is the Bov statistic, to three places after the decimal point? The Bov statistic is 0.990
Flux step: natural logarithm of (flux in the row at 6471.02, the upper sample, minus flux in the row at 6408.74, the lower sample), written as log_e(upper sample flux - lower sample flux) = -1.43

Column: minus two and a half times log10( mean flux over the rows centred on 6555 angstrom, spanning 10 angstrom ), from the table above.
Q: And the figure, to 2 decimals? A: -3.13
